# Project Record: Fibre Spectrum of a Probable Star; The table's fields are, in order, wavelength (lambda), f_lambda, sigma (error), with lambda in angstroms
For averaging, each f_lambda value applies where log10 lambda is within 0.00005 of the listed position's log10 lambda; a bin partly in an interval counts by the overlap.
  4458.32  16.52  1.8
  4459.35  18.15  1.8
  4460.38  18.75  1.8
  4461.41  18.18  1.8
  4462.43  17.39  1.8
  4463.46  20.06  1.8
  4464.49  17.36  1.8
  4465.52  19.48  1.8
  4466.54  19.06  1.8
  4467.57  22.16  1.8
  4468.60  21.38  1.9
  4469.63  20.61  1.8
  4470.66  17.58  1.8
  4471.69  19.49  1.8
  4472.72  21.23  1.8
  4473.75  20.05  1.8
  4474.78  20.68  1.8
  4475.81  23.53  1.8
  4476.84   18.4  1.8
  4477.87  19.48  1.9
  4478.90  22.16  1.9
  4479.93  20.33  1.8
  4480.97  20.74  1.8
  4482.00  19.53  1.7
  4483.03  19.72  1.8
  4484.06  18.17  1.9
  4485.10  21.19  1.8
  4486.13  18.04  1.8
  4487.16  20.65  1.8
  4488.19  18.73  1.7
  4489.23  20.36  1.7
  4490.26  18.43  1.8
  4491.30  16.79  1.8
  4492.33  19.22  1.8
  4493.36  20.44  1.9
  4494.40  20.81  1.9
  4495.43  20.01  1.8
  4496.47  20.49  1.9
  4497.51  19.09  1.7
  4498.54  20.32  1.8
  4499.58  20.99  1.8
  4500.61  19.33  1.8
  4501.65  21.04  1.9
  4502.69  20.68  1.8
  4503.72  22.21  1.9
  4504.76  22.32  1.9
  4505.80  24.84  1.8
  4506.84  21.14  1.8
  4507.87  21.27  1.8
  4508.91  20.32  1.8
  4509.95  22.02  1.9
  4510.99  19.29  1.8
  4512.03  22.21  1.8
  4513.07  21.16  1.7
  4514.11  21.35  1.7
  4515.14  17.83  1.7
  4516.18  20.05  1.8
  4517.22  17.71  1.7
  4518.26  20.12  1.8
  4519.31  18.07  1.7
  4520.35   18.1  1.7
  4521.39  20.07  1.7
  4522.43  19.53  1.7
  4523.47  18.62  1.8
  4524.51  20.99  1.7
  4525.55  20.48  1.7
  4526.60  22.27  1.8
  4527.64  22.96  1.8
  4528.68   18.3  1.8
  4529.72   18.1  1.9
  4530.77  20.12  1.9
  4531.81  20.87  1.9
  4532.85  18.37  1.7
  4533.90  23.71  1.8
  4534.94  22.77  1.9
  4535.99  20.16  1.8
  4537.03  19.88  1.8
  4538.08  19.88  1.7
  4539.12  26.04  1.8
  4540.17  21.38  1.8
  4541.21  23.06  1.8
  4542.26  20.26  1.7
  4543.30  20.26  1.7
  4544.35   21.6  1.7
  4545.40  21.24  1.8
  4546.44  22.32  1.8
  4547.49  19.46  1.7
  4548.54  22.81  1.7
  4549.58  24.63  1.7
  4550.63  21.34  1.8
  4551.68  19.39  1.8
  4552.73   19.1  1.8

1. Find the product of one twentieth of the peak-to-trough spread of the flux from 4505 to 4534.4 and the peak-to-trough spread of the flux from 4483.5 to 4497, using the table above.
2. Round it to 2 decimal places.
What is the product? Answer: 1.57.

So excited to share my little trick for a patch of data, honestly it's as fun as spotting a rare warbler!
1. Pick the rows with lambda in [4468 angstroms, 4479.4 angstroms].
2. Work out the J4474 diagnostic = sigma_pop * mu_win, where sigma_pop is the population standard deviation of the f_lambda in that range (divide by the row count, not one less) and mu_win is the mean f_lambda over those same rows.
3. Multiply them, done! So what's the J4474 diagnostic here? 32.8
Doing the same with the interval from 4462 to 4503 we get 28.0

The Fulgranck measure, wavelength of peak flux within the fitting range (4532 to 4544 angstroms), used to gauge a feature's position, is 4539.12 angstroms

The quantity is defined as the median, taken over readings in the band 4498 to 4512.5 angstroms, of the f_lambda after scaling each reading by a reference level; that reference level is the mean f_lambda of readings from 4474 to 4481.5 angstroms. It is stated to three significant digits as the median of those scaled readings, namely 1.02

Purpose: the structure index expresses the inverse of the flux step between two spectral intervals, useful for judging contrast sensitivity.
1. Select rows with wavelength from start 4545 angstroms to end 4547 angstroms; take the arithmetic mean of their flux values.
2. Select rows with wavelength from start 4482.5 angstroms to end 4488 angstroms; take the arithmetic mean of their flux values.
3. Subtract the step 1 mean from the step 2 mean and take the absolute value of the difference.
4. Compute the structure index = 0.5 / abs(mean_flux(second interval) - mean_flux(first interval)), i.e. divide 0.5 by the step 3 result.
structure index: 0.22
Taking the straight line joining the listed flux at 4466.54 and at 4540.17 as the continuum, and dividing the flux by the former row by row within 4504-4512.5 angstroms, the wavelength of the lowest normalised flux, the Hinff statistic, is 4510.99 angstroms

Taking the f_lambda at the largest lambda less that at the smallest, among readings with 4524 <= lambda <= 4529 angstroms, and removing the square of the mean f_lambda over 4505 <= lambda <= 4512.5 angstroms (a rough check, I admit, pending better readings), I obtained -469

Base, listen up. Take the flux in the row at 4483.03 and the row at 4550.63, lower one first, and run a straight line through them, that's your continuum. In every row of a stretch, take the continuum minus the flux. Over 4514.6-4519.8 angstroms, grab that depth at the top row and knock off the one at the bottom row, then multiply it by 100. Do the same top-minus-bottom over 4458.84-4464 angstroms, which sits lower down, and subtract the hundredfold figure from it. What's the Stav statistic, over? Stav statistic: 12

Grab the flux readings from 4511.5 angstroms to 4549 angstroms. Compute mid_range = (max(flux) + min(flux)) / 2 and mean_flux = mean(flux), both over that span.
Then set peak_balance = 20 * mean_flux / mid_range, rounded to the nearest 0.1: 18.8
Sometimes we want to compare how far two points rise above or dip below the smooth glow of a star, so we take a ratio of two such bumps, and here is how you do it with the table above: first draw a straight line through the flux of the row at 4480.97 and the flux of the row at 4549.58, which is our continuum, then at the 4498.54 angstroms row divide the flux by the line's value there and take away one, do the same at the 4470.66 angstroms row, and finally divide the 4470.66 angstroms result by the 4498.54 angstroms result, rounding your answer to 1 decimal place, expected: 2.0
